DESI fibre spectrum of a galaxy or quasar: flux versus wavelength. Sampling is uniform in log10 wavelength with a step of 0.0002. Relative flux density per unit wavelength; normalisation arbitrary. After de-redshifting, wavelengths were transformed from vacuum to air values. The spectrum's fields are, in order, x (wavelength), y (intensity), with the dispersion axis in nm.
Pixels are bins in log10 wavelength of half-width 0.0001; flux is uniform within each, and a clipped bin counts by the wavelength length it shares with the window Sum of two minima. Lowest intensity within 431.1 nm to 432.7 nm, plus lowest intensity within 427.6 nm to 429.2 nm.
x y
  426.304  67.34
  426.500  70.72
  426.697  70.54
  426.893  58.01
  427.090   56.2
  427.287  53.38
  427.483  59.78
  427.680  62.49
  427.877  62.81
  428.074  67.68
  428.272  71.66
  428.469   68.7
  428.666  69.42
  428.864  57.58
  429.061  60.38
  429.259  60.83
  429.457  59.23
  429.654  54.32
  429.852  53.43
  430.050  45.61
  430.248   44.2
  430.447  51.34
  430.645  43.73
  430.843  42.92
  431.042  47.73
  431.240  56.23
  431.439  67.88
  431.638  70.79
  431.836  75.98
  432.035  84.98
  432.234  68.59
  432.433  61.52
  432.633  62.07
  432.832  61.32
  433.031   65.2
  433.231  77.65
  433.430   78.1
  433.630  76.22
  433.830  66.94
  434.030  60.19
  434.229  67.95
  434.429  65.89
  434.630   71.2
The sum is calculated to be 114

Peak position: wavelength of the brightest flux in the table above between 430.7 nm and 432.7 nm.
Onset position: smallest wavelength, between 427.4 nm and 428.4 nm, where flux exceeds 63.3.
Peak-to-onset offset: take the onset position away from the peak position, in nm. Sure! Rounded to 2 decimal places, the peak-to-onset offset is 3.96 nm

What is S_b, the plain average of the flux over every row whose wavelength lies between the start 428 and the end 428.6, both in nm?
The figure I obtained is 69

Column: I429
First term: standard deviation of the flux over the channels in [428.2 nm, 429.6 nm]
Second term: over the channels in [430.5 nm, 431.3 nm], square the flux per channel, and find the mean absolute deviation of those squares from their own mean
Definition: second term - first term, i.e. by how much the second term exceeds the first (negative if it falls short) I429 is 426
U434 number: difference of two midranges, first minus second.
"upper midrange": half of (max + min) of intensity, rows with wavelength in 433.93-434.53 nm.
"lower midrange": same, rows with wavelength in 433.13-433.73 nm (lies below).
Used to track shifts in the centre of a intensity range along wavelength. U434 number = -13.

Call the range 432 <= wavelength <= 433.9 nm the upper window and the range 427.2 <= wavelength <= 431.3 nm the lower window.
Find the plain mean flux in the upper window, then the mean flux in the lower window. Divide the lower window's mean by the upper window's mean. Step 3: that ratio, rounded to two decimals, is 0.81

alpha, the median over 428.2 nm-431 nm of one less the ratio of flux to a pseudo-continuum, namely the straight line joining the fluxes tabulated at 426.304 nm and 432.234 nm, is 0.18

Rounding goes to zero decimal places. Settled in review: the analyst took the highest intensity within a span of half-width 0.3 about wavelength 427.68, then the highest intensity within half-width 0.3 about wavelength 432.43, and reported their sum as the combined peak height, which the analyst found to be 131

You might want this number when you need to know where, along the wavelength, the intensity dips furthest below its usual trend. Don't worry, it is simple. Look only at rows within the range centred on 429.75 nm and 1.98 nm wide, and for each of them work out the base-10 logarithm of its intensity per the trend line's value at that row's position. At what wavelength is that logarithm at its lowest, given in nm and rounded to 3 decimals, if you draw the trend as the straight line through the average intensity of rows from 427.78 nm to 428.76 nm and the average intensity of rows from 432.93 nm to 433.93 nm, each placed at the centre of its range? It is 430.645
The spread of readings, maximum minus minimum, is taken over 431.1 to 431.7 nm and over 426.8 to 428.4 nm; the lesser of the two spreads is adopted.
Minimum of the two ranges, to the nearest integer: 15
